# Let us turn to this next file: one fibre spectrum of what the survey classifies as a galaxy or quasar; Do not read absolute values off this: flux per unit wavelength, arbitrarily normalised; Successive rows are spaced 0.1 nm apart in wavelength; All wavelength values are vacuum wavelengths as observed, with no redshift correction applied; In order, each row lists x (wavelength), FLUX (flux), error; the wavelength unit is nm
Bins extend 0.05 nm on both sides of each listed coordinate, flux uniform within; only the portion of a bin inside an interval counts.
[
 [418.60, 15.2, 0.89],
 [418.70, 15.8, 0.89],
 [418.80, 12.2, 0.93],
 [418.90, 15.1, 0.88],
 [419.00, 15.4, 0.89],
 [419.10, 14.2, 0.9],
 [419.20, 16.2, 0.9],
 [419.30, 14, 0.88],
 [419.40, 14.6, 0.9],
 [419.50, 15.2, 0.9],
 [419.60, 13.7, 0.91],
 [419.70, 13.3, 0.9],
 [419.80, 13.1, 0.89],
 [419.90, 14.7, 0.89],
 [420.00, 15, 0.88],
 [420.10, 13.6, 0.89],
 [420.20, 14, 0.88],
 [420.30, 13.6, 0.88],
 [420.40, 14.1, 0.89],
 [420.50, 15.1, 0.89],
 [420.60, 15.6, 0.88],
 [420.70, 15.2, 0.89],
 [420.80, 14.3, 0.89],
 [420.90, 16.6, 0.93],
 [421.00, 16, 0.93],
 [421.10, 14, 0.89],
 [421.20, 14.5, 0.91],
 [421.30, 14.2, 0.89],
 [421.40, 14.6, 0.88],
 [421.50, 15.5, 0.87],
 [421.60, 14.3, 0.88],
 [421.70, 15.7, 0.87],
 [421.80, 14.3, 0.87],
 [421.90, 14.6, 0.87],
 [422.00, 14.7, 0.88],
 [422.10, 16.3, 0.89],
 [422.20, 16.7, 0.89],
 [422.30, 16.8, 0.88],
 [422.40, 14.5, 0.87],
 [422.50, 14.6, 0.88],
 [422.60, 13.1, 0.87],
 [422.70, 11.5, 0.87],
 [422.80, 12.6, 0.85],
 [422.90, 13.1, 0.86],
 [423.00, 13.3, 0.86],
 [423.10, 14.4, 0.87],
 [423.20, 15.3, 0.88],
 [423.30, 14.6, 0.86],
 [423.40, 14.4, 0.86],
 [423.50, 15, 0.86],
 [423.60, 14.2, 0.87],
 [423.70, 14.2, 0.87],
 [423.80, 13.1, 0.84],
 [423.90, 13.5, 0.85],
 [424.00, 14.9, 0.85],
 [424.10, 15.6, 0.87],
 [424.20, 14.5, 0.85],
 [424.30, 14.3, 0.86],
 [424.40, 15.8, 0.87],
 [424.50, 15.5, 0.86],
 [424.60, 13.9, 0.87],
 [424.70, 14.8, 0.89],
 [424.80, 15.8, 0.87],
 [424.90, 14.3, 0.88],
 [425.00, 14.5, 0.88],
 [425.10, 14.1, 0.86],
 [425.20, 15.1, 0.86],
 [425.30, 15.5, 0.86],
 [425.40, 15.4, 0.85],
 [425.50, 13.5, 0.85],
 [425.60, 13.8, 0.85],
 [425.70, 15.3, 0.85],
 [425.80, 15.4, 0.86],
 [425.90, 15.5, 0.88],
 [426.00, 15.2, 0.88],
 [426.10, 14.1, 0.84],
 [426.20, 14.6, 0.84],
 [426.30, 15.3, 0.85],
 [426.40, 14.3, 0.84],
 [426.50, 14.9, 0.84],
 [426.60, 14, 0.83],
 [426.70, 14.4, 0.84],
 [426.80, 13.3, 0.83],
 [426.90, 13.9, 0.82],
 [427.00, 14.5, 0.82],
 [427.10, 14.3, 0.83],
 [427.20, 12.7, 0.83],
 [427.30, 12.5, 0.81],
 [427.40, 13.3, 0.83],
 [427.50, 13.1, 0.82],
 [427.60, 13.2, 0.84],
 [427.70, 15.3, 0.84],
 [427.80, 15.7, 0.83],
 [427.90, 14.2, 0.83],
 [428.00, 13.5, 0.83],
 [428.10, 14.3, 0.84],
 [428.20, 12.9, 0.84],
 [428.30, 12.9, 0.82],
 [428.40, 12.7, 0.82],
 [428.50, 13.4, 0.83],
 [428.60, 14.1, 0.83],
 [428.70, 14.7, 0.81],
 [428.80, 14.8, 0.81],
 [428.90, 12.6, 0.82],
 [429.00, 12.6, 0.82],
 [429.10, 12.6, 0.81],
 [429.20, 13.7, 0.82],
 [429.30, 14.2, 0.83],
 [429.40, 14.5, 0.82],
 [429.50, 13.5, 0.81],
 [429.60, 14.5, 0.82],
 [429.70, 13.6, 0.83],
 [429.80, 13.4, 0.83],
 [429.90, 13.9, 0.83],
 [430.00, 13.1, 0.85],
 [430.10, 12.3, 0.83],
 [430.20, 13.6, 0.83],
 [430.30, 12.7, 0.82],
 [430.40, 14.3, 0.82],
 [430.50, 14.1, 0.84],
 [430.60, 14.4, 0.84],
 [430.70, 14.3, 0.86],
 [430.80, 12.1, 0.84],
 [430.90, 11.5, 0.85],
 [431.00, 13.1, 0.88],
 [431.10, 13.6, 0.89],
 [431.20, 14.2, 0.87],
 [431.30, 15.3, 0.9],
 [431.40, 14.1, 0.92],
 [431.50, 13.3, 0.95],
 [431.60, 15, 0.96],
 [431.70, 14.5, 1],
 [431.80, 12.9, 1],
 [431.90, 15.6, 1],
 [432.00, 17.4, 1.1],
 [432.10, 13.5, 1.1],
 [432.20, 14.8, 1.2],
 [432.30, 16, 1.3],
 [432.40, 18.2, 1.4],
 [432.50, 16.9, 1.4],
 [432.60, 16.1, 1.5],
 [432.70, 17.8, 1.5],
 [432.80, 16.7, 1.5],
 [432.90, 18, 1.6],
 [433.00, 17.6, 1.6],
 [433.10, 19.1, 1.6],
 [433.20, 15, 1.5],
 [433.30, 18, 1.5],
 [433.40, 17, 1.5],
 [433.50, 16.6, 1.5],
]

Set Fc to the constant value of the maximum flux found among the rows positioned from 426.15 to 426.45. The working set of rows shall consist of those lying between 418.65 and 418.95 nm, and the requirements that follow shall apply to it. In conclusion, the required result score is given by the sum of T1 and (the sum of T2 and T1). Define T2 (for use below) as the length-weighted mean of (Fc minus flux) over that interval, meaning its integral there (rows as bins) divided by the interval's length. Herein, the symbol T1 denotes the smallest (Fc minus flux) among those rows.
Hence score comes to -0.1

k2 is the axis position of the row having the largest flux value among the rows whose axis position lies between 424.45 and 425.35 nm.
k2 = 424.80 nm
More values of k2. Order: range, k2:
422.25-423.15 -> 422.30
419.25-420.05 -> 419.50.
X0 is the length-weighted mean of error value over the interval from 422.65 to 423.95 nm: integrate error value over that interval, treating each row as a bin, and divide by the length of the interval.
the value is 0.862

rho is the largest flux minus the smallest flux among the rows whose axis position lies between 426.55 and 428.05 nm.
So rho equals 3.2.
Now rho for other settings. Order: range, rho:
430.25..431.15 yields 2.9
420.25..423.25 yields 5.3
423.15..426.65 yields 2.7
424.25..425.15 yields 1.9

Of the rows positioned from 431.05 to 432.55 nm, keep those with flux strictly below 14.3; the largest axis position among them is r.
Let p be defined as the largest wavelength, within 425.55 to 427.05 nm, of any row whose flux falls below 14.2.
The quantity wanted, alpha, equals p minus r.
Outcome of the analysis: -5.20 nm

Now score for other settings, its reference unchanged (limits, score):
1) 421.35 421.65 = 0.1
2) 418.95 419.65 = -1.3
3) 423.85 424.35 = 0.1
